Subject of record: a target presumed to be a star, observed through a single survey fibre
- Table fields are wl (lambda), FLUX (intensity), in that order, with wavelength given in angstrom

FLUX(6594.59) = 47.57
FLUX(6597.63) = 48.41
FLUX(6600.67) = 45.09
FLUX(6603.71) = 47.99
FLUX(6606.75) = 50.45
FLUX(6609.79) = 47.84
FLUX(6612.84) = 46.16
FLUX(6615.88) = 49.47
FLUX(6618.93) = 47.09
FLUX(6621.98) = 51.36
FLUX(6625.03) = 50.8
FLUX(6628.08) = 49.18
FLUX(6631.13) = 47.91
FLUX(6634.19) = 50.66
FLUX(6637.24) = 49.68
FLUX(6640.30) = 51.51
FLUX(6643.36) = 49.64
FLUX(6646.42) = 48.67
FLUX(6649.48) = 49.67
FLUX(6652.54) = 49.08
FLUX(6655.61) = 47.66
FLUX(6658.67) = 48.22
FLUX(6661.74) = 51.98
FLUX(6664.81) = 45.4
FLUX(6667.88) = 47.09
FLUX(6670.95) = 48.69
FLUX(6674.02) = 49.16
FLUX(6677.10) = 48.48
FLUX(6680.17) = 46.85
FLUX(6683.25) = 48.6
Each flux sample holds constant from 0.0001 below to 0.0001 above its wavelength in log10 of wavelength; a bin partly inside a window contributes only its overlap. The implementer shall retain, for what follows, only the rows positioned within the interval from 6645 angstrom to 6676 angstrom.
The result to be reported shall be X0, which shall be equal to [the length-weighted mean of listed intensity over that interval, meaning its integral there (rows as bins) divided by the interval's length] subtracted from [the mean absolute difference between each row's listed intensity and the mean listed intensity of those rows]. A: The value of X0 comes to -47.4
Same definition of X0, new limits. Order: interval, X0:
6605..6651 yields -48.1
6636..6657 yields -48.6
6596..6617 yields -46.6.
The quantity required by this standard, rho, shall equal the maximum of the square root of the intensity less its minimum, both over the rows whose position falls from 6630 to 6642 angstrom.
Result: 0.26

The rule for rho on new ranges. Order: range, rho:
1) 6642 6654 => 0.07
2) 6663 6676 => 0.27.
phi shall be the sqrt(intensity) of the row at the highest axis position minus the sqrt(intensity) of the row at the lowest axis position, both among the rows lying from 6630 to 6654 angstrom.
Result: 0.08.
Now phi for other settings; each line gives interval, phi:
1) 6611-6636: 0.32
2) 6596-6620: -0.10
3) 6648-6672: -0.07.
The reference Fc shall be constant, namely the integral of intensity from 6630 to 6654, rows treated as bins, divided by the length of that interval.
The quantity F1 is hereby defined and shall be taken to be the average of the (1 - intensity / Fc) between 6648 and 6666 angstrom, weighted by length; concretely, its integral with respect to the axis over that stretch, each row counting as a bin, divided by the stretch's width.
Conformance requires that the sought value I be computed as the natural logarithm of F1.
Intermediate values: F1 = 0.018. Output -4.0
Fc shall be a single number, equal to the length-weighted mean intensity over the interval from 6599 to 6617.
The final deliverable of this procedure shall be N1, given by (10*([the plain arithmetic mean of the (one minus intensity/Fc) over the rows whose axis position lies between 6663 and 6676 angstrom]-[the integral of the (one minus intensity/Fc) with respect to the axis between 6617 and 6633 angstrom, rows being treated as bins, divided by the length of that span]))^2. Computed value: 0.13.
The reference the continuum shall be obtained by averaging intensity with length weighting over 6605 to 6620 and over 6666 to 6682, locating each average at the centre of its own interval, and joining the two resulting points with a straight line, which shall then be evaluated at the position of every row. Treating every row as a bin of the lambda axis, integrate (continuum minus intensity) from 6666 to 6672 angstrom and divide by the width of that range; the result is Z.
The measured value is 0.3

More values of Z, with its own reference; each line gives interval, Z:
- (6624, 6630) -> -1.6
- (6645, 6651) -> -1.1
